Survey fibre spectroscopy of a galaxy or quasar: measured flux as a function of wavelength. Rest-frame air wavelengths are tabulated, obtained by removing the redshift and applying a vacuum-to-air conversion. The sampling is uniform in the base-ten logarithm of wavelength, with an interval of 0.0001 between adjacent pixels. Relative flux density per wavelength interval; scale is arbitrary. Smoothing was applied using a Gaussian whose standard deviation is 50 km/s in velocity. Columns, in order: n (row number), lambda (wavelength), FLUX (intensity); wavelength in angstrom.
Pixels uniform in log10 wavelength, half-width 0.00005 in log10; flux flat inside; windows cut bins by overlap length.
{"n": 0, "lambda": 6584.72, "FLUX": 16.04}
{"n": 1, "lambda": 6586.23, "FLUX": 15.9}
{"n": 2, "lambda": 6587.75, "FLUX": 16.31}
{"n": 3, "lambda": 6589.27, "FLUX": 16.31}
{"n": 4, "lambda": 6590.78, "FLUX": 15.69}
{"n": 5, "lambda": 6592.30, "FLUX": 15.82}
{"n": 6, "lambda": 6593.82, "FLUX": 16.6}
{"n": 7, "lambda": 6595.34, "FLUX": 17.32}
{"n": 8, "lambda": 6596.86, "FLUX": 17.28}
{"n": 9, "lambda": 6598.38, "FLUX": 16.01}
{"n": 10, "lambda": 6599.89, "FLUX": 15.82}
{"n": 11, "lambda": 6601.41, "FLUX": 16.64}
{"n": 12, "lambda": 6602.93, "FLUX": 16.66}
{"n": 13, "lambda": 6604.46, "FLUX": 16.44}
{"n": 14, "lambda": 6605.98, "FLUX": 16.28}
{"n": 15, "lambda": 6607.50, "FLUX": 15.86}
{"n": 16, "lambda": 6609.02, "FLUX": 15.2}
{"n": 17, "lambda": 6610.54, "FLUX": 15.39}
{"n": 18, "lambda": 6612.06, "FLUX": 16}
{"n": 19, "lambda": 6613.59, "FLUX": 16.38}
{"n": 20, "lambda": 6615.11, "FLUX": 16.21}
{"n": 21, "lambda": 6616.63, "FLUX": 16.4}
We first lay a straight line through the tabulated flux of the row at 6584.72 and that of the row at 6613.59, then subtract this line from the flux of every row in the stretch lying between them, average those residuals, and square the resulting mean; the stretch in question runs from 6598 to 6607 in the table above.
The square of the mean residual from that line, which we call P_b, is 0.00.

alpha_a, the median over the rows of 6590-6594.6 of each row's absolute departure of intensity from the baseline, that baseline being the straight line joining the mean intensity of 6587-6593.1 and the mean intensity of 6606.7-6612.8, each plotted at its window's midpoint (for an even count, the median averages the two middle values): 0.33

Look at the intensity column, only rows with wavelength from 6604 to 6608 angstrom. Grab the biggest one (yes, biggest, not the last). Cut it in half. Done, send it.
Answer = 8.22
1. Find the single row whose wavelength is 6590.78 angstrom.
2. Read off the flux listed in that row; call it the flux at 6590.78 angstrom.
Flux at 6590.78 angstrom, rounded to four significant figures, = 15.69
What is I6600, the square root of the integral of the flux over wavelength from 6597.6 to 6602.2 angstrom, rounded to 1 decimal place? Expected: 8.6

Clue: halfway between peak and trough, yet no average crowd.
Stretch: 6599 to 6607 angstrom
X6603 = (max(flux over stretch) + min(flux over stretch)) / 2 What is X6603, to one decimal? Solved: 16.2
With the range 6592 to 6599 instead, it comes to 16.6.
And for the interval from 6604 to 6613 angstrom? 15.8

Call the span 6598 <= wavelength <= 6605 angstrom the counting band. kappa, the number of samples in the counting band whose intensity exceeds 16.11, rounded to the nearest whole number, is 3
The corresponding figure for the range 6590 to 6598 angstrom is 3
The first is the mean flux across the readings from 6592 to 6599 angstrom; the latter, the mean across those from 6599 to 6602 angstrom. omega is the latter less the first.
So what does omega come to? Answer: -0.4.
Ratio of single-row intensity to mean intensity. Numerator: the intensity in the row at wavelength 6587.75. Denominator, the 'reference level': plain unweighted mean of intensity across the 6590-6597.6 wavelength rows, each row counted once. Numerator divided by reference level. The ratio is 0.99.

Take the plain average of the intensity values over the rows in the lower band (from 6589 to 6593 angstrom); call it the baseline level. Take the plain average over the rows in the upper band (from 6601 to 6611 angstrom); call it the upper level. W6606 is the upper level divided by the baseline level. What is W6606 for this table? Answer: 1.01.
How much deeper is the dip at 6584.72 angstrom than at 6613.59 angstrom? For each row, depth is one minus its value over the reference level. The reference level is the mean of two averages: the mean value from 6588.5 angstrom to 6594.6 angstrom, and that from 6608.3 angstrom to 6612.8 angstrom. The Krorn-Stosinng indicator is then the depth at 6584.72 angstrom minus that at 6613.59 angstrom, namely 0.021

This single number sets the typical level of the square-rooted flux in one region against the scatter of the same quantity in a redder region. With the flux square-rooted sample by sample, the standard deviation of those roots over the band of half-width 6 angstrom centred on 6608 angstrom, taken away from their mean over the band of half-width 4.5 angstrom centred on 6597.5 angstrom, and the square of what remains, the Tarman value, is 16.1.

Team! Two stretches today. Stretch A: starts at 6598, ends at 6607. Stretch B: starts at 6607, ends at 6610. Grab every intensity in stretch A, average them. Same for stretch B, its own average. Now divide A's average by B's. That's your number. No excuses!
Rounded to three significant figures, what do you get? 1.05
